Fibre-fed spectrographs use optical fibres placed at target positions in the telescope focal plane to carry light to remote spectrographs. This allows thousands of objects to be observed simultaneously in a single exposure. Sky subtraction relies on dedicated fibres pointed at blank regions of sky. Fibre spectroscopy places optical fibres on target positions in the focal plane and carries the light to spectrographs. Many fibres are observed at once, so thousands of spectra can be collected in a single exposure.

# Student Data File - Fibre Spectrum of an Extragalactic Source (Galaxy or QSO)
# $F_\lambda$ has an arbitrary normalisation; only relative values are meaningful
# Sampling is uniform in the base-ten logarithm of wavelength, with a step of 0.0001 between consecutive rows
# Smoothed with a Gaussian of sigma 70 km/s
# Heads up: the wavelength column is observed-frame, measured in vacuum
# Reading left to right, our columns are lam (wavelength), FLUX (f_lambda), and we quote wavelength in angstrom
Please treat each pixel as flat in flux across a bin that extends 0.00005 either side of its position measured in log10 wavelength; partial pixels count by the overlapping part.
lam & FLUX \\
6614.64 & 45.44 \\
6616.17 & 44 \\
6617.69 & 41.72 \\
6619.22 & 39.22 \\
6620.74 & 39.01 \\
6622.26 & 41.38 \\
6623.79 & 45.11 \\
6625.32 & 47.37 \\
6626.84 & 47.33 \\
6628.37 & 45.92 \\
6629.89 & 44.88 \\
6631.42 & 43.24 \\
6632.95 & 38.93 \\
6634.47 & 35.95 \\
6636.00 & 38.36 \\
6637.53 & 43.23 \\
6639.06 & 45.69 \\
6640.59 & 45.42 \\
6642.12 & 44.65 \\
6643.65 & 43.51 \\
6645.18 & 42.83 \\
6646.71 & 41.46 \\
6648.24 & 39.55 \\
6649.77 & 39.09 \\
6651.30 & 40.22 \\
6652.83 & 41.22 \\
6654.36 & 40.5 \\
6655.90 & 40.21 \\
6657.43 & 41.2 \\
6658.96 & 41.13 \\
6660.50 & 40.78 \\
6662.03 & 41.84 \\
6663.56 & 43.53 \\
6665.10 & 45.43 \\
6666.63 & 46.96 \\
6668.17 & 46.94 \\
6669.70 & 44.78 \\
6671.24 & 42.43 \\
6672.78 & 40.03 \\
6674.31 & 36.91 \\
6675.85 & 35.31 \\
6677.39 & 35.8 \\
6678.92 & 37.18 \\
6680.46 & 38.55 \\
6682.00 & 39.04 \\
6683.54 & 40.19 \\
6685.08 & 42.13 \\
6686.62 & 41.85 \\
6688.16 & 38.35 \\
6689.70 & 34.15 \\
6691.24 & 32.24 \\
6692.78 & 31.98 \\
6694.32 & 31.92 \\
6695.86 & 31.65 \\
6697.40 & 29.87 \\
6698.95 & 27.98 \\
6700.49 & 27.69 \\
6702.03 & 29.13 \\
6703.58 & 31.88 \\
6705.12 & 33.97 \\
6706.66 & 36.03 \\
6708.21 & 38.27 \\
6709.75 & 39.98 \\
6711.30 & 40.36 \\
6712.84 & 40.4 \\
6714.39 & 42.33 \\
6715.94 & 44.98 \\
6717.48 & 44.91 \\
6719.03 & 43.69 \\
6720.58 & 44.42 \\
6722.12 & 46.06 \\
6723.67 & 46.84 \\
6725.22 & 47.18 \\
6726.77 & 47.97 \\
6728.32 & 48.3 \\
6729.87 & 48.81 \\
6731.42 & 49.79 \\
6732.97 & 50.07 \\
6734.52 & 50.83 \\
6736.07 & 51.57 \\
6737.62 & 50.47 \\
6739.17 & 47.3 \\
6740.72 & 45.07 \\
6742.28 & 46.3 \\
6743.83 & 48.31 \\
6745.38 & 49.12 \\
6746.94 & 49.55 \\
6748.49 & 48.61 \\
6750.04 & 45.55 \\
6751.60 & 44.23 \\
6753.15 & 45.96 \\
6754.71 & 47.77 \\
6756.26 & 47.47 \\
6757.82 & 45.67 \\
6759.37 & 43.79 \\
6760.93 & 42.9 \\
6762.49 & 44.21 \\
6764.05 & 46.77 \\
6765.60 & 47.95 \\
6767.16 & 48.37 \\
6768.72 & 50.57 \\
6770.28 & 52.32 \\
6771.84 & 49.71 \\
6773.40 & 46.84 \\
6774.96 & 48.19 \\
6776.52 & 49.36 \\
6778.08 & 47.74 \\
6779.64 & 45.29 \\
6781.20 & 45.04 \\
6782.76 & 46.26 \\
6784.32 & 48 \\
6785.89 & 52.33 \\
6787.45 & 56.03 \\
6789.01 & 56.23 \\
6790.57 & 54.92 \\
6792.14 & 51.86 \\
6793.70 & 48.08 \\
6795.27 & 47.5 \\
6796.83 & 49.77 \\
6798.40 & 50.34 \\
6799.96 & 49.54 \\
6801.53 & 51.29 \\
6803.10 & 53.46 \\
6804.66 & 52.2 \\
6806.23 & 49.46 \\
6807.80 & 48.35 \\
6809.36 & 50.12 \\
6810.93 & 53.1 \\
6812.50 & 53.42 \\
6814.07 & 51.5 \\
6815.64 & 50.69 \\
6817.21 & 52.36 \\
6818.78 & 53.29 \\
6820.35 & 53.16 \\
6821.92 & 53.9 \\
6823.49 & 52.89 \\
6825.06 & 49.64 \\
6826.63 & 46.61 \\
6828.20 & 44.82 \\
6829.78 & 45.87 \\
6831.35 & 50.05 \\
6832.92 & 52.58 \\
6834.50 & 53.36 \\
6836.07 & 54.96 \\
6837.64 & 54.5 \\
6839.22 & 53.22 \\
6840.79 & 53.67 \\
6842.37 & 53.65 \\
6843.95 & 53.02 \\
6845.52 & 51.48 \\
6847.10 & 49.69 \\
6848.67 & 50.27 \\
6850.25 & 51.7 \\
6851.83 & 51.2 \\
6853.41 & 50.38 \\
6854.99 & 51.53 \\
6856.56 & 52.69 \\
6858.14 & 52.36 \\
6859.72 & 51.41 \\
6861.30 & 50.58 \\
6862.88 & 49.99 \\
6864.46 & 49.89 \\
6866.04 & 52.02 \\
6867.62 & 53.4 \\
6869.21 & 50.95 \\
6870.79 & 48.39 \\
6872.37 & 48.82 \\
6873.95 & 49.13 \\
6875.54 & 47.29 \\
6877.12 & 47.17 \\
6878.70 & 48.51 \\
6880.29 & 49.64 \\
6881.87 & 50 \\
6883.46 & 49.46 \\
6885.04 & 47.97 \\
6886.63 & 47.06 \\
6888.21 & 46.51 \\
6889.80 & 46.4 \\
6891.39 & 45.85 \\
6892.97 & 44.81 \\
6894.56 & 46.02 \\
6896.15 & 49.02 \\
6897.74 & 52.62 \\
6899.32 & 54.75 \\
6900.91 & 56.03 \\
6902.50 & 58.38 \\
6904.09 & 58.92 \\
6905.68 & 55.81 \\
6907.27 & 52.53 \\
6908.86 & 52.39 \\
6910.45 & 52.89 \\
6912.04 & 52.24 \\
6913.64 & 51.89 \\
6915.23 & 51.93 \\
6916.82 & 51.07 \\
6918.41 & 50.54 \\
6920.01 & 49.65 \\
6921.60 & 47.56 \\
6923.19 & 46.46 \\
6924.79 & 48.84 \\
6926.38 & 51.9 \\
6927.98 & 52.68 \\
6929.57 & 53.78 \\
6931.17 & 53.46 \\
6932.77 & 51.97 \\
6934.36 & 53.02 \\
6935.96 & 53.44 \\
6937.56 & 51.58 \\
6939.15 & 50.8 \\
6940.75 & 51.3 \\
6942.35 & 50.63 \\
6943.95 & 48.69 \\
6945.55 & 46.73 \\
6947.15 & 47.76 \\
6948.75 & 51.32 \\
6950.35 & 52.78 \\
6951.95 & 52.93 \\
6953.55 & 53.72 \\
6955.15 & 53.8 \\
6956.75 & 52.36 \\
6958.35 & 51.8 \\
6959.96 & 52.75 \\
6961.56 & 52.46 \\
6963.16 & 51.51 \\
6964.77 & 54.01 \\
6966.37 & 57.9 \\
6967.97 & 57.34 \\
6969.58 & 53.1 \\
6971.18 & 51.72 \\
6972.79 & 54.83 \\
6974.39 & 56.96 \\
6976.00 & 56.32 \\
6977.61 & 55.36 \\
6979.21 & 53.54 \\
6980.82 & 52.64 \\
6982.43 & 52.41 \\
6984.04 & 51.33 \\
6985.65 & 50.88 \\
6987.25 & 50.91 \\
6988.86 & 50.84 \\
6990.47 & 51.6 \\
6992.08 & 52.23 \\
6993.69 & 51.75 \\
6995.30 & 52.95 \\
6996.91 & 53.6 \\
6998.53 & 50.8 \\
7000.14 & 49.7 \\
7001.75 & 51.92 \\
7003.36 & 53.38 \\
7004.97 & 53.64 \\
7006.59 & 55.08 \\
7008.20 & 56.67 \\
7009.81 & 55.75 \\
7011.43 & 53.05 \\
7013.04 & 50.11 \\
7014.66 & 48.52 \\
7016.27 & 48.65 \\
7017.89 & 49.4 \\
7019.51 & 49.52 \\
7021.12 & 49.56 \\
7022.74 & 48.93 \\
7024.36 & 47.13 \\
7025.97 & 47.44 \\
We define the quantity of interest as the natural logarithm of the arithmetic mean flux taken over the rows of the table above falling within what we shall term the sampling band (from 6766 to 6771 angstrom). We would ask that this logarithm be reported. 3.92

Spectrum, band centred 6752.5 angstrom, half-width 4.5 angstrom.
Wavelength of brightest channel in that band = 6748.49 angstrom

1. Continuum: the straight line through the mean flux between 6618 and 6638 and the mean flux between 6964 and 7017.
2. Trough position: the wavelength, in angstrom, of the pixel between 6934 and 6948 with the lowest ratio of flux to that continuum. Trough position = 6945.55 angstrom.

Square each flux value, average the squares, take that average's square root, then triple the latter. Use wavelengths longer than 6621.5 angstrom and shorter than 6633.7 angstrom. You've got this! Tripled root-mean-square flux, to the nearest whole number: 133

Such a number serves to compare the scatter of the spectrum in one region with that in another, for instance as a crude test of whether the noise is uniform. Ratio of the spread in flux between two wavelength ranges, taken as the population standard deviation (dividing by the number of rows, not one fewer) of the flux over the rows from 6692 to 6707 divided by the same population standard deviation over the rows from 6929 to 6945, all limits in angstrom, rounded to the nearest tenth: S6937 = 1.6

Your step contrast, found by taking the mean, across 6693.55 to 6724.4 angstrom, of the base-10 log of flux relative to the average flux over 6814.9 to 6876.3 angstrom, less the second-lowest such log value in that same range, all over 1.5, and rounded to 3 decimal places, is 0.081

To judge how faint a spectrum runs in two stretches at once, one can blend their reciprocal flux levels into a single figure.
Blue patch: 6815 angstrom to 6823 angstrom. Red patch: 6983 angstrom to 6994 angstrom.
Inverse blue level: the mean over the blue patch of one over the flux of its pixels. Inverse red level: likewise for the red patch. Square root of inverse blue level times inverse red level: 0.0192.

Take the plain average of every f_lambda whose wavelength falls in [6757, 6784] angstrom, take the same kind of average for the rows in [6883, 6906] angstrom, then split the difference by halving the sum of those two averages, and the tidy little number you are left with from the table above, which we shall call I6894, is 48.9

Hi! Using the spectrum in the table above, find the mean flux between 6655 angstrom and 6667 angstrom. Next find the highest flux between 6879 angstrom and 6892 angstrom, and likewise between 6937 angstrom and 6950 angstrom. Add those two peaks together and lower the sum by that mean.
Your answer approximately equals 59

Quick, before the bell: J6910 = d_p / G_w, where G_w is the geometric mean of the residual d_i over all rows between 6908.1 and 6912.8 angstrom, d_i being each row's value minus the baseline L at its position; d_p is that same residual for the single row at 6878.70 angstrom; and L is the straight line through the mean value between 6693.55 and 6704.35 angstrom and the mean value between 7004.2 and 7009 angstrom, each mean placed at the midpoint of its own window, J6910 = 0.7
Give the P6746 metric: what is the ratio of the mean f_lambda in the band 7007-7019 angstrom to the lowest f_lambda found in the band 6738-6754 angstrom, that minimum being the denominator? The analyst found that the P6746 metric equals 1.17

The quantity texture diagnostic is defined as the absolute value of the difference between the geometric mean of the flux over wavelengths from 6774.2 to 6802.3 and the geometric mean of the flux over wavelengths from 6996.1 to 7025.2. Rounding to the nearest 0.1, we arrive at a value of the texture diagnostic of 1.6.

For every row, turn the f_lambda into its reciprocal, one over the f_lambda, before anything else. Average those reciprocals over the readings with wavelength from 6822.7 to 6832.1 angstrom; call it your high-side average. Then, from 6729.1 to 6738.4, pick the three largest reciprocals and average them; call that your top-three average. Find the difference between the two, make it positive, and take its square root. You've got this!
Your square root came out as 0.024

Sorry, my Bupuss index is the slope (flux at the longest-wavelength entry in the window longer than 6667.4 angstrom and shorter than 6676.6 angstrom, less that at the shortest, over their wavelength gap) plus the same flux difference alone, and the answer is -13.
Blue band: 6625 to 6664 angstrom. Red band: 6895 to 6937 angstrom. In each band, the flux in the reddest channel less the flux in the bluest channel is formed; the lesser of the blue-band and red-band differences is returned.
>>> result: -3.8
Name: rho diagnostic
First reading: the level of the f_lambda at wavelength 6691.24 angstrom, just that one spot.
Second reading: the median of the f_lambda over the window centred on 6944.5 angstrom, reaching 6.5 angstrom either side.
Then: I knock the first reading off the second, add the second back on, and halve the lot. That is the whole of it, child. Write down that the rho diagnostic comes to 34.6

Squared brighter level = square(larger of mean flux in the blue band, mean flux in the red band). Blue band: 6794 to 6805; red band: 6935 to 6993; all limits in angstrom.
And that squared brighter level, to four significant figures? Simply 2757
